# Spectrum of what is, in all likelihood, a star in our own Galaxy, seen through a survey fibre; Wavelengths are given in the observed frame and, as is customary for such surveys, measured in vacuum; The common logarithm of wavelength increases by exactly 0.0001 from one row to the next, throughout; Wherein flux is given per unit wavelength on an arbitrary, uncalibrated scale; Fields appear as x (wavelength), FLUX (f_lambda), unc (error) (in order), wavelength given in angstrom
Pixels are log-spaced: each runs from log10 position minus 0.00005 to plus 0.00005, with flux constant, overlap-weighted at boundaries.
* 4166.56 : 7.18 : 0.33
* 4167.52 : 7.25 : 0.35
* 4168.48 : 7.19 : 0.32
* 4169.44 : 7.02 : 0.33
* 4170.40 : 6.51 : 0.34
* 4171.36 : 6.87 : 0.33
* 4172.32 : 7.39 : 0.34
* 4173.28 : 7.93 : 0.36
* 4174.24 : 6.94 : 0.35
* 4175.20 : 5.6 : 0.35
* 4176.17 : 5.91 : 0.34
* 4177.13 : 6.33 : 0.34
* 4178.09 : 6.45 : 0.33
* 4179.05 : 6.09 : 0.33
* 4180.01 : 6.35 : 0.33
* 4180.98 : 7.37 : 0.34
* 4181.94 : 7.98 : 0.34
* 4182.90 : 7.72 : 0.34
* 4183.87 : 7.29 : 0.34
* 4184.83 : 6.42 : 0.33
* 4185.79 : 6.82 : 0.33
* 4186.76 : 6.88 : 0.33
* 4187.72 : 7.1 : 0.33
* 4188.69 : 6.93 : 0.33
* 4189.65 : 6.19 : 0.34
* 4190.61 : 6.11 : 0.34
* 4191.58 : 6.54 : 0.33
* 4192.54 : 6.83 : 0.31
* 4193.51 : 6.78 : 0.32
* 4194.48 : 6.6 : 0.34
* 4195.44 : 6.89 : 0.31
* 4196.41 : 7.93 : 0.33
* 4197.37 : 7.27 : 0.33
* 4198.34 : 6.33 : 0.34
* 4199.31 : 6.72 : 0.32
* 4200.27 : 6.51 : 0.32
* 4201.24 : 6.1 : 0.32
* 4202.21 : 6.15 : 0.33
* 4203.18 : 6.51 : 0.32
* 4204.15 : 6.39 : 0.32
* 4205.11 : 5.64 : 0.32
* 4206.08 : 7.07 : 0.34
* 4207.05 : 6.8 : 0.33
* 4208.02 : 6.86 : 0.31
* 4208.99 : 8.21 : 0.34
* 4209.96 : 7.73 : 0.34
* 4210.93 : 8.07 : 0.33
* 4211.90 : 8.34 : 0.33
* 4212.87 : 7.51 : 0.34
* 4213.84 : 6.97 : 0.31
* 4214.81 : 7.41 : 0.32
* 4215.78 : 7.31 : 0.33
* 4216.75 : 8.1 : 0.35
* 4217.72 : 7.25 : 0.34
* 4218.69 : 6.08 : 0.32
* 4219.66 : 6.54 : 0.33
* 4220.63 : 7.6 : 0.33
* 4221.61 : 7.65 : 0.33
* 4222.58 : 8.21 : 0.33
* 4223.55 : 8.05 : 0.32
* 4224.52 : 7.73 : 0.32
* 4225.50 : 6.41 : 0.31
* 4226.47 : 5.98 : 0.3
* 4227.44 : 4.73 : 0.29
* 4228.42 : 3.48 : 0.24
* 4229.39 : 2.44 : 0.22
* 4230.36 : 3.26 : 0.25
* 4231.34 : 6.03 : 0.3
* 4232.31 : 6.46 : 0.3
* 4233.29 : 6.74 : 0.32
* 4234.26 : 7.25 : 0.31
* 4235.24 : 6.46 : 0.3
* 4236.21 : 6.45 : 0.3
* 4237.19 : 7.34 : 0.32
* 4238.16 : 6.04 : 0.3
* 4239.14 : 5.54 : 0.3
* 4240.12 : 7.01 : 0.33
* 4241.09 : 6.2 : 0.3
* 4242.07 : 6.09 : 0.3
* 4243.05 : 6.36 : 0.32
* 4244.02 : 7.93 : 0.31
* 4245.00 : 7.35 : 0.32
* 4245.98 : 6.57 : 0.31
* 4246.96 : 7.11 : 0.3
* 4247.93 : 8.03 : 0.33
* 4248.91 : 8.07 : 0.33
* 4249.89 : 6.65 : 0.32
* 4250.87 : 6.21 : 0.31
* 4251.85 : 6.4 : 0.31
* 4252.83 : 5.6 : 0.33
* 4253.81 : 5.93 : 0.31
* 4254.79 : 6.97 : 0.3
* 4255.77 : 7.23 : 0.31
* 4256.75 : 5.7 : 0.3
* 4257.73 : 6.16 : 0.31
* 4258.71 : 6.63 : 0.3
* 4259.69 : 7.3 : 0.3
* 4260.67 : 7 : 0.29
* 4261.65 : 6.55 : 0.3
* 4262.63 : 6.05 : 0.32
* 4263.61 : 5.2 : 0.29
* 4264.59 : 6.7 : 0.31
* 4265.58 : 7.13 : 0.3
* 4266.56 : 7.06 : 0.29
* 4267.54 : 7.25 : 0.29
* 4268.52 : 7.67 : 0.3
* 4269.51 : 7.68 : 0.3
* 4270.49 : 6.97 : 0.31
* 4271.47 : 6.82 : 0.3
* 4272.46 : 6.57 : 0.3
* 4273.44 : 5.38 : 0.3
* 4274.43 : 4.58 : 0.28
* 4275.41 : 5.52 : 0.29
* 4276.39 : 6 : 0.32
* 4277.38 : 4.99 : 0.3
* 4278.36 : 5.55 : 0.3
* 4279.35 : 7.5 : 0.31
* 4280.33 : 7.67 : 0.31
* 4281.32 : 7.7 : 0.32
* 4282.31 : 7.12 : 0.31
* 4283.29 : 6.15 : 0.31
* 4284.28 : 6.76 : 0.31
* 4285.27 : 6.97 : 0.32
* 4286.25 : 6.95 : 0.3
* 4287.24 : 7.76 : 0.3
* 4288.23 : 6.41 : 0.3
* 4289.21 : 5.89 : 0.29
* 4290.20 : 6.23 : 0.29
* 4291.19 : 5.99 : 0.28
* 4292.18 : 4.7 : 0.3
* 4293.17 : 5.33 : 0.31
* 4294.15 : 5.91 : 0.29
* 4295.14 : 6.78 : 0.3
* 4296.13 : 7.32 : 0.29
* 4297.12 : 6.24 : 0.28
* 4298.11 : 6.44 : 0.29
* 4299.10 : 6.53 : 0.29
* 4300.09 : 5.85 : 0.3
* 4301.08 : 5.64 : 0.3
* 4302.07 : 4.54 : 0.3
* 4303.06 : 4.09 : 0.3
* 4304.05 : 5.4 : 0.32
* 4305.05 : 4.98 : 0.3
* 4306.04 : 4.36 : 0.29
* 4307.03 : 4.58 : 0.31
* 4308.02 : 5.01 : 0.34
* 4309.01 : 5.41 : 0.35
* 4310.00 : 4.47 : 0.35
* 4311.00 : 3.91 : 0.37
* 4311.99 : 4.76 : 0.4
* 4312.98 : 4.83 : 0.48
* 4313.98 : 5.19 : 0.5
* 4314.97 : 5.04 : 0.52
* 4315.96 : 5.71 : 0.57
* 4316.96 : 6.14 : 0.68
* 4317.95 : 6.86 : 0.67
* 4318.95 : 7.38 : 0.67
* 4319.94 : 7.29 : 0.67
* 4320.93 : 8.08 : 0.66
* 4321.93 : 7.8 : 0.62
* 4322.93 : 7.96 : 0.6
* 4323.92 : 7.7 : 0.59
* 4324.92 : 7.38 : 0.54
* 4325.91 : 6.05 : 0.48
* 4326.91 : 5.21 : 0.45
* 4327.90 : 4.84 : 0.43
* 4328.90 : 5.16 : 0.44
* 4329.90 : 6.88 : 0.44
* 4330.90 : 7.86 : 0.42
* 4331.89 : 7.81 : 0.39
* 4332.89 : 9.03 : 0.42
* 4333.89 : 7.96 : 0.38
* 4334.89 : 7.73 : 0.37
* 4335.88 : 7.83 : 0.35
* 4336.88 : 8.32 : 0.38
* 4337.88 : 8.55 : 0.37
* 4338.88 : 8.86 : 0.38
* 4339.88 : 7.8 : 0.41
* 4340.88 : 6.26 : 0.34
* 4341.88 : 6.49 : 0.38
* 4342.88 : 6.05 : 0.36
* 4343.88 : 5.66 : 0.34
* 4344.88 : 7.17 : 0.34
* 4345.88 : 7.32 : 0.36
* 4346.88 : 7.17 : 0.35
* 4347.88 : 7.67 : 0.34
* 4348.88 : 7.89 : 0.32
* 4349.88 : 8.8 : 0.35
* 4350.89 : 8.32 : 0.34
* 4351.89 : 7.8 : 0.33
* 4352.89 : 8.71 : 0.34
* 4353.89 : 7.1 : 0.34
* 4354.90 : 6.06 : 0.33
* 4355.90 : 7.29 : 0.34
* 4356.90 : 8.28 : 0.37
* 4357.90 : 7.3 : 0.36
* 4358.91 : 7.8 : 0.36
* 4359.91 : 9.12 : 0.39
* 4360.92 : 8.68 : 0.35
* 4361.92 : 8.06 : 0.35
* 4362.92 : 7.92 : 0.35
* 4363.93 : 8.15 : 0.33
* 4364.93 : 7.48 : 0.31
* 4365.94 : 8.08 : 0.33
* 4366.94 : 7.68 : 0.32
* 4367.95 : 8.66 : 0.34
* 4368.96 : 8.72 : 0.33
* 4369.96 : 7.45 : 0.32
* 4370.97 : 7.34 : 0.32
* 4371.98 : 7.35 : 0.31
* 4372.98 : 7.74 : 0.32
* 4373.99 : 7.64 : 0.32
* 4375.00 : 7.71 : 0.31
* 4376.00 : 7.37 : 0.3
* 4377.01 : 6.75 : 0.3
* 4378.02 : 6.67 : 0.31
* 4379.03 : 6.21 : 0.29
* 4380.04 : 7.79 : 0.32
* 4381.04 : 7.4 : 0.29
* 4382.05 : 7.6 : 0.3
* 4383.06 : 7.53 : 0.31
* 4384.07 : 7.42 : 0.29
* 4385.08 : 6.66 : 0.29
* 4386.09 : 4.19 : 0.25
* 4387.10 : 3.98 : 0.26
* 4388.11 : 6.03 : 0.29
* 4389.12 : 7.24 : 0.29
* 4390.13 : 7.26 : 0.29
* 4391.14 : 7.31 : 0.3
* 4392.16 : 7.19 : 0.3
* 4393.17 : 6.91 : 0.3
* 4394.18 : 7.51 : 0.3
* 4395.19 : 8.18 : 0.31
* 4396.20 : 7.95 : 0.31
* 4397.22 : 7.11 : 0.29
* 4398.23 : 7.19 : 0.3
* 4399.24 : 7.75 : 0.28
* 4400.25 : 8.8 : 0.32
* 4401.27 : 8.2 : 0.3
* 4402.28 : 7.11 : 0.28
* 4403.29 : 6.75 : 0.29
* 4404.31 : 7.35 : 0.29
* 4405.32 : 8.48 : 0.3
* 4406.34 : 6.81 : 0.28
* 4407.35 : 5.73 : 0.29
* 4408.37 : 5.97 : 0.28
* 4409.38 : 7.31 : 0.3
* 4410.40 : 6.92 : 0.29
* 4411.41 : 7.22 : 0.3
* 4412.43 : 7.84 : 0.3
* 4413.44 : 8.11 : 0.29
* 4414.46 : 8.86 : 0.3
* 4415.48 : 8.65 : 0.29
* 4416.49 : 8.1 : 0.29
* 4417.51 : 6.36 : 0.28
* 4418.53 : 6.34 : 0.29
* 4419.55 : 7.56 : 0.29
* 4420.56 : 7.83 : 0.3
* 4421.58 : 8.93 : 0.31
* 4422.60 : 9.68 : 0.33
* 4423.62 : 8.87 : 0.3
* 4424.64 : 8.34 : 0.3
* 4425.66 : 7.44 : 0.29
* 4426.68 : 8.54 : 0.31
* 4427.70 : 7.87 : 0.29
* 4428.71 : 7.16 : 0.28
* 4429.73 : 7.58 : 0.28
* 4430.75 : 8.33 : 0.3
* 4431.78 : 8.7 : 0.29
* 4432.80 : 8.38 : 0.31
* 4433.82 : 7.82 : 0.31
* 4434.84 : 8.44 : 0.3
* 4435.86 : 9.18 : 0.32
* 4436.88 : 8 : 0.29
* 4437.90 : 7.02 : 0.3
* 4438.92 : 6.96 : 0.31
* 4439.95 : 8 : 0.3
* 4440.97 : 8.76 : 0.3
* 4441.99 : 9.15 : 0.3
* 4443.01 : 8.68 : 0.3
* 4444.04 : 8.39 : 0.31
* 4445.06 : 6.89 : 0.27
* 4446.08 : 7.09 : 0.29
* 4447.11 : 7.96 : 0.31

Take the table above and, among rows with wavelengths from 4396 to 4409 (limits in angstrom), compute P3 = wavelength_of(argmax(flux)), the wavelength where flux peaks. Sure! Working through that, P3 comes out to 4400.25 angstrom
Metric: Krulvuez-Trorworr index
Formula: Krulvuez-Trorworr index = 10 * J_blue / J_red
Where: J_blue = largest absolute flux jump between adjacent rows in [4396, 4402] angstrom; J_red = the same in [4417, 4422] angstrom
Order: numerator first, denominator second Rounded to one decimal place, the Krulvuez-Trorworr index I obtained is 8.6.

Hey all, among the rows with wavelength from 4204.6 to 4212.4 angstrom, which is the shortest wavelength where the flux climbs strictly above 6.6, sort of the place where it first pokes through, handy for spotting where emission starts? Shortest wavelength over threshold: 4206.08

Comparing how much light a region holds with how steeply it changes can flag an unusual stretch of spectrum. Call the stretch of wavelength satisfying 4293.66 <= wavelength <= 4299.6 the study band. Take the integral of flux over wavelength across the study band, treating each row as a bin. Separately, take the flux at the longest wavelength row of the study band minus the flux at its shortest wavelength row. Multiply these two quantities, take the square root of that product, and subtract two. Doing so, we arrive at 2.9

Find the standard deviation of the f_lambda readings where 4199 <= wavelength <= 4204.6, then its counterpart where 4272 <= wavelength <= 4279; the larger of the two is 0.6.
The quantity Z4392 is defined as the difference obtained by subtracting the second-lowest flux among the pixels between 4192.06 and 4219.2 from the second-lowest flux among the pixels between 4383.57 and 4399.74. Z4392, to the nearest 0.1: -1.9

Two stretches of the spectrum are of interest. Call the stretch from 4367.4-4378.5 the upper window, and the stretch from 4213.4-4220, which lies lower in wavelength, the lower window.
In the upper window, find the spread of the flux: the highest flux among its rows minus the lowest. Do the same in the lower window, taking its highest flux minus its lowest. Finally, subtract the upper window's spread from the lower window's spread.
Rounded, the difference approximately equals 0.0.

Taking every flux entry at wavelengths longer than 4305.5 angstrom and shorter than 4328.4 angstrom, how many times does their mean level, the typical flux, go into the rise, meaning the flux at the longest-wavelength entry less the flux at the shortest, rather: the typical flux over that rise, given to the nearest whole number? 12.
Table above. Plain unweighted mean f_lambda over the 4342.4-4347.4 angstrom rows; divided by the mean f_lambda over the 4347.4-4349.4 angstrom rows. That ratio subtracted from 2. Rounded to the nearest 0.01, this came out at 1.14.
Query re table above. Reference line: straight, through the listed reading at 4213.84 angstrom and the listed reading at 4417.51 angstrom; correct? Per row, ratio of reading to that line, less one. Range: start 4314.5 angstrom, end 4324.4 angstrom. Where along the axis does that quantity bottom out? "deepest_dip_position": 4314.97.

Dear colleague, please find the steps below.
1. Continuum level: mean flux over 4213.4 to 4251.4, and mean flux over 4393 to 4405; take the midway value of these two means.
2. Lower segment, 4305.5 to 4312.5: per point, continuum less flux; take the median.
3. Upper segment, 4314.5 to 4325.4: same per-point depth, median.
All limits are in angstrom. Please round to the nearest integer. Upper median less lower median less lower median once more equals -5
